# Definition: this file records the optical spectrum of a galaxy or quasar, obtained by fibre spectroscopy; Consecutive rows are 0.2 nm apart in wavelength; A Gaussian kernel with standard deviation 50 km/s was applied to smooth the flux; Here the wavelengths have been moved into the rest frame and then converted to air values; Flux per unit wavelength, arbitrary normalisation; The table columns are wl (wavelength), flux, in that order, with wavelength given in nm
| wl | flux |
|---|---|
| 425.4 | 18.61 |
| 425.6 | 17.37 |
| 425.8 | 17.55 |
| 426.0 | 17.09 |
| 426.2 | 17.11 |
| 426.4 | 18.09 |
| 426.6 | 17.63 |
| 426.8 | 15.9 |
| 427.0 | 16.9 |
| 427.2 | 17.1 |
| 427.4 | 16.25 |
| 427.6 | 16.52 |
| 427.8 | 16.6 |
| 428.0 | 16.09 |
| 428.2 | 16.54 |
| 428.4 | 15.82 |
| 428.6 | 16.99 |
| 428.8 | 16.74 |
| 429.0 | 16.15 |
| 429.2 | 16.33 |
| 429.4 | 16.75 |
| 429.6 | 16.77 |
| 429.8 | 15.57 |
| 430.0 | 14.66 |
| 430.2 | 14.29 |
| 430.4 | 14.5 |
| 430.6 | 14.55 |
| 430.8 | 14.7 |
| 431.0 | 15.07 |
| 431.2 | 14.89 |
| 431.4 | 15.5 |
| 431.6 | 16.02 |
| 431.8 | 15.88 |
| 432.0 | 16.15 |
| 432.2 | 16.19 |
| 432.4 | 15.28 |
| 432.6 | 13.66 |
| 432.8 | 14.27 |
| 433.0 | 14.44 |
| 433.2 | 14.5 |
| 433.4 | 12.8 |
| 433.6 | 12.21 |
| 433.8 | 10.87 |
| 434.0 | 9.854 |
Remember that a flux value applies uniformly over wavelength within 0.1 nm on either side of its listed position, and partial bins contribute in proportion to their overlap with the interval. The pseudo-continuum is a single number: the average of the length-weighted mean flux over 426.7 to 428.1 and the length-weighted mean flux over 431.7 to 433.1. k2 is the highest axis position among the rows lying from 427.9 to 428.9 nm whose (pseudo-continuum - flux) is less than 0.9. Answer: 428.8 nm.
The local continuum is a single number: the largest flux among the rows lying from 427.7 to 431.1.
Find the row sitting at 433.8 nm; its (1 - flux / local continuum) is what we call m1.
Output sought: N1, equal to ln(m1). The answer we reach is -1.0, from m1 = 0.36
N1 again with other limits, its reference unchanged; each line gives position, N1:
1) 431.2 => -2.1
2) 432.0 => -3.0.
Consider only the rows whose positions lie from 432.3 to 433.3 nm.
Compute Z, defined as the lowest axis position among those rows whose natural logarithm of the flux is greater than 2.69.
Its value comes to 432.4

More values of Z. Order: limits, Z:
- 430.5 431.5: 431.0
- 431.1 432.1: 431.2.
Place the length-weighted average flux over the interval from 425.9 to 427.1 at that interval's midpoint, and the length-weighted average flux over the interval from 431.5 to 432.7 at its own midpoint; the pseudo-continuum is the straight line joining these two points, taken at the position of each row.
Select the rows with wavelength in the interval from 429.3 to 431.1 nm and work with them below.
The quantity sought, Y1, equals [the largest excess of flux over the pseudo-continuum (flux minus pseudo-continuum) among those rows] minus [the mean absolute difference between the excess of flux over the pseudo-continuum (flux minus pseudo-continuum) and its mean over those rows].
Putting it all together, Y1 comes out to -0.15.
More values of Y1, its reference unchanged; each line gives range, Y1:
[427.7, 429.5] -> 0.14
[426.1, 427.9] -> 0.52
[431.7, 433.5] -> -0.14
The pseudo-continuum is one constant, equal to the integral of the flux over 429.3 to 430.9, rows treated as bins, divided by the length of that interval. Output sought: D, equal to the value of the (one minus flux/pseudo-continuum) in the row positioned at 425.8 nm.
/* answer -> -0.15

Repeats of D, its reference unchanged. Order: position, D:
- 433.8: 0.29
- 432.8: 0.06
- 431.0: 0.01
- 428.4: -0.04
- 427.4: -0.07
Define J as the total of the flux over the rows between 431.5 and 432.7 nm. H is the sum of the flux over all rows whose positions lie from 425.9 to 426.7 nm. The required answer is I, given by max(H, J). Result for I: 93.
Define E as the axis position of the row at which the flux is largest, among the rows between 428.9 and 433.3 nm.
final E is 429.6 nm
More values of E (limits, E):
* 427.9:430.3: 428.6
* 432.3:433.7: 432.4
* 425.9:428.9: 426.4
